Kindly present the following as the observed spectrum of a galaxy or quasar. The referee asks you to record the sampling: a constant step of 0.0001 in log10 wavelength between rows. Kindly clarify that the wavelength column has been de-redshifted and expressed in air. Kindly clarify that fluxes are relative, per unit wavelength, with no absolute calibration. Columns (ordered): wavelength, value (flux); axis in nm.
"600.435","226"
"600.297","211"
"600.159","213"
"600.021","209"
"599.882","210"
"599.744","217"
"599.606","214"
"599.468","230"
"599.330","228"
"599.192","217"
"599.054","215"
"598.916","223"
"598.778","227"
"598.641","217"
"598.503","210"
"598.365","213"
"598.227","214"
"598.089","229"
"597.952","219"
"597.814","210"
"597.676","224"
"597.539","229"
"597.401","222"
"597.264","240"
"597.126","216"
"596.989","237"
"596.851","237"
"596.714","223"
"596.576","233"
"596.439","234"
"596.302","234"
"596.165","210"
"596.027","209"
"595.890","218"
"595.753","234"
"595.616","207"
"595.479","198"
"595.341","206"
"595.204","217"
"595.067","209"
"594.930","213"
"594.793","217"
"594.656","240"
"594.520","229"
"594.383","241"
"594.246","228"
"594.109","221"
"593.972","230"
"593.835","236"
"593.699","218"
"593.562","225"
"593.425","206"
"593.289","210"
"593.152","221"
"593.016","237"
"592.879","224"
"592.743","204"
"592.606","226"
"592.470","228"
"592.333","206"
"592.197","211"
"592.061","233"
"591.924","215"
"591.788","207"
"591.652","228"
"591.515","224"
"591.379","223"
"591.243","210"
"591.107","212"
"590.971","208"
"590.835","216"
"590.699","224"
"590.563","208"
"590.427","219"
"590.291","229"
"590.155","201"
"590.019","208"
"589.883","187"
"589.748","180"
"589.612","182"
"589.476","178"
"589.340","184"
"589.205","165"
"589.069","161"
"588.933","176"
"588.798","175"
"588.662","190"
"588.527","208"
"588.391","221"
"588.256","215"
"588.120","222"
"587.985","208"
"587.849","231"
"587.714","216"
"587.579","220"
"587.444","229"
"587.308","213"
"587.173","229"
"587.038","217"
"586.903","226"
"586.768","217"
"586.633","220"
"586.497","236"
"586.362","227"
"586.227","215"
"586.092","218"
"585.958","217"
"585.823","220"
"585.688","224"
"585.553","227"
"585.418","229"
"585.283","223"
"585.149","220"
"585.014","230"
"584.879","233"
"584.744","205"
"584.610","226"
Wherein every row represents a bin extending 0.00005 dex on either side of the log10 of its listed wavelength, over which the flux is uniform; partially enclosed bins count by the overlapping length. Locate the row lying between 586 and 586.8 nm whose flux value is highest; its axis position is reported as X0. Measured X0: 586.497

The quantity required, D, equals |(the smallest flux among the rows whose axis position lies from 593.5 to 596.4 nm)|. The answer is 198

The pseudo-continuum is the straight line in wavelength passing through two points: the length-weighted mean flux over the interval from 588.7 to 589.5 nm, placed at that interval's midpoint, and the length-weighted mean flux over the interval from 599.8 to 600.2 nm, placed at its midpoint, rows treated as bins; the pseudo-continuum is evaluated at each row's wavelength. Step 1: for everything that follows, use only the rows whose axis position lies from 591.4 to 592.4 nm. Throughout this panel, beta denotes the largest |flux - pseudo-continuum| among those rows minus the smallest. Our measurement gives 28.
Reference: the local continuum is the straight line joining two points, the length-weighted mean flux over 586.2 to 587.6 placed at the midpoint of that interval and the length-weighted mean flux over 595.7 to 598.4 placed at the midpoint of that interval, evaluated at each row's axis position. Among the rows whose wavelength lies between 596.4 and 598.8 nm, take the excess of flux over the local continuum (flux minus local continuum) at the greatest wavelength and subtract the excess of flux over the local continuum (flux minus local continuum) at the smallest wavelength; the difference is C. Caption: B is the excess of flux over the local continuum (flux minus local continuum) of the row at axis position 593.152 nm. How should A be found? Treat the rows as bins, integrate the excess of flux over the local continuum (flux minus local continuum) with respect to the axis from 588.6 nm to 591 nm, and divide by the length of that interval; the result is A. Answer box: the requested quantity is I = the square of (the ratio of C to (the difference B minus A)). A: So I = 0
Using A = -30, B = -3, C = -7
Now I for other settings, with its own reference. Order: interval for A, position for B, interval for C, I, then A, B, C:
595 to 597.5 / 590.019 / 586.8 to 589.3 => 24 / -3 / -15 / -61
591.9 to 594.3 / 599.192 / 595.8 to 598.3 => 1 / -3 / -8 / -4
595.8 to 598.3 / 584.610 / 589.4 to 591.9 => 70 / 0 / 3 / 29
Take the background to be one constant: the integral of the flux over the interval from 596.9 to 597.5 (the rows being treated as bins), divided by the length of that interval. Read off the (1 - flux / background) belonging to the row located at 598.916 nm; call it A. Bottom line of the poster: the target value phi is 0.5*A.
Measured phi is 0.01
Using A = 0.03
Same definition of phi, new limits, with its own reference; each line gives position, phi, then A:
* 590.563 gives 0.05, 0.09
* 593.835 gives -0.02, -0.03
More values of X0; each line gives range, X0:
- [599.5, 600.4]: 599.744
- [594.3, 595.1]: 594.383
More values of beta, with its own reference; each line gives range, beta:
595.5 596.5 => 27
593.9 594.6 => 19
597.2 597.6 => 18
